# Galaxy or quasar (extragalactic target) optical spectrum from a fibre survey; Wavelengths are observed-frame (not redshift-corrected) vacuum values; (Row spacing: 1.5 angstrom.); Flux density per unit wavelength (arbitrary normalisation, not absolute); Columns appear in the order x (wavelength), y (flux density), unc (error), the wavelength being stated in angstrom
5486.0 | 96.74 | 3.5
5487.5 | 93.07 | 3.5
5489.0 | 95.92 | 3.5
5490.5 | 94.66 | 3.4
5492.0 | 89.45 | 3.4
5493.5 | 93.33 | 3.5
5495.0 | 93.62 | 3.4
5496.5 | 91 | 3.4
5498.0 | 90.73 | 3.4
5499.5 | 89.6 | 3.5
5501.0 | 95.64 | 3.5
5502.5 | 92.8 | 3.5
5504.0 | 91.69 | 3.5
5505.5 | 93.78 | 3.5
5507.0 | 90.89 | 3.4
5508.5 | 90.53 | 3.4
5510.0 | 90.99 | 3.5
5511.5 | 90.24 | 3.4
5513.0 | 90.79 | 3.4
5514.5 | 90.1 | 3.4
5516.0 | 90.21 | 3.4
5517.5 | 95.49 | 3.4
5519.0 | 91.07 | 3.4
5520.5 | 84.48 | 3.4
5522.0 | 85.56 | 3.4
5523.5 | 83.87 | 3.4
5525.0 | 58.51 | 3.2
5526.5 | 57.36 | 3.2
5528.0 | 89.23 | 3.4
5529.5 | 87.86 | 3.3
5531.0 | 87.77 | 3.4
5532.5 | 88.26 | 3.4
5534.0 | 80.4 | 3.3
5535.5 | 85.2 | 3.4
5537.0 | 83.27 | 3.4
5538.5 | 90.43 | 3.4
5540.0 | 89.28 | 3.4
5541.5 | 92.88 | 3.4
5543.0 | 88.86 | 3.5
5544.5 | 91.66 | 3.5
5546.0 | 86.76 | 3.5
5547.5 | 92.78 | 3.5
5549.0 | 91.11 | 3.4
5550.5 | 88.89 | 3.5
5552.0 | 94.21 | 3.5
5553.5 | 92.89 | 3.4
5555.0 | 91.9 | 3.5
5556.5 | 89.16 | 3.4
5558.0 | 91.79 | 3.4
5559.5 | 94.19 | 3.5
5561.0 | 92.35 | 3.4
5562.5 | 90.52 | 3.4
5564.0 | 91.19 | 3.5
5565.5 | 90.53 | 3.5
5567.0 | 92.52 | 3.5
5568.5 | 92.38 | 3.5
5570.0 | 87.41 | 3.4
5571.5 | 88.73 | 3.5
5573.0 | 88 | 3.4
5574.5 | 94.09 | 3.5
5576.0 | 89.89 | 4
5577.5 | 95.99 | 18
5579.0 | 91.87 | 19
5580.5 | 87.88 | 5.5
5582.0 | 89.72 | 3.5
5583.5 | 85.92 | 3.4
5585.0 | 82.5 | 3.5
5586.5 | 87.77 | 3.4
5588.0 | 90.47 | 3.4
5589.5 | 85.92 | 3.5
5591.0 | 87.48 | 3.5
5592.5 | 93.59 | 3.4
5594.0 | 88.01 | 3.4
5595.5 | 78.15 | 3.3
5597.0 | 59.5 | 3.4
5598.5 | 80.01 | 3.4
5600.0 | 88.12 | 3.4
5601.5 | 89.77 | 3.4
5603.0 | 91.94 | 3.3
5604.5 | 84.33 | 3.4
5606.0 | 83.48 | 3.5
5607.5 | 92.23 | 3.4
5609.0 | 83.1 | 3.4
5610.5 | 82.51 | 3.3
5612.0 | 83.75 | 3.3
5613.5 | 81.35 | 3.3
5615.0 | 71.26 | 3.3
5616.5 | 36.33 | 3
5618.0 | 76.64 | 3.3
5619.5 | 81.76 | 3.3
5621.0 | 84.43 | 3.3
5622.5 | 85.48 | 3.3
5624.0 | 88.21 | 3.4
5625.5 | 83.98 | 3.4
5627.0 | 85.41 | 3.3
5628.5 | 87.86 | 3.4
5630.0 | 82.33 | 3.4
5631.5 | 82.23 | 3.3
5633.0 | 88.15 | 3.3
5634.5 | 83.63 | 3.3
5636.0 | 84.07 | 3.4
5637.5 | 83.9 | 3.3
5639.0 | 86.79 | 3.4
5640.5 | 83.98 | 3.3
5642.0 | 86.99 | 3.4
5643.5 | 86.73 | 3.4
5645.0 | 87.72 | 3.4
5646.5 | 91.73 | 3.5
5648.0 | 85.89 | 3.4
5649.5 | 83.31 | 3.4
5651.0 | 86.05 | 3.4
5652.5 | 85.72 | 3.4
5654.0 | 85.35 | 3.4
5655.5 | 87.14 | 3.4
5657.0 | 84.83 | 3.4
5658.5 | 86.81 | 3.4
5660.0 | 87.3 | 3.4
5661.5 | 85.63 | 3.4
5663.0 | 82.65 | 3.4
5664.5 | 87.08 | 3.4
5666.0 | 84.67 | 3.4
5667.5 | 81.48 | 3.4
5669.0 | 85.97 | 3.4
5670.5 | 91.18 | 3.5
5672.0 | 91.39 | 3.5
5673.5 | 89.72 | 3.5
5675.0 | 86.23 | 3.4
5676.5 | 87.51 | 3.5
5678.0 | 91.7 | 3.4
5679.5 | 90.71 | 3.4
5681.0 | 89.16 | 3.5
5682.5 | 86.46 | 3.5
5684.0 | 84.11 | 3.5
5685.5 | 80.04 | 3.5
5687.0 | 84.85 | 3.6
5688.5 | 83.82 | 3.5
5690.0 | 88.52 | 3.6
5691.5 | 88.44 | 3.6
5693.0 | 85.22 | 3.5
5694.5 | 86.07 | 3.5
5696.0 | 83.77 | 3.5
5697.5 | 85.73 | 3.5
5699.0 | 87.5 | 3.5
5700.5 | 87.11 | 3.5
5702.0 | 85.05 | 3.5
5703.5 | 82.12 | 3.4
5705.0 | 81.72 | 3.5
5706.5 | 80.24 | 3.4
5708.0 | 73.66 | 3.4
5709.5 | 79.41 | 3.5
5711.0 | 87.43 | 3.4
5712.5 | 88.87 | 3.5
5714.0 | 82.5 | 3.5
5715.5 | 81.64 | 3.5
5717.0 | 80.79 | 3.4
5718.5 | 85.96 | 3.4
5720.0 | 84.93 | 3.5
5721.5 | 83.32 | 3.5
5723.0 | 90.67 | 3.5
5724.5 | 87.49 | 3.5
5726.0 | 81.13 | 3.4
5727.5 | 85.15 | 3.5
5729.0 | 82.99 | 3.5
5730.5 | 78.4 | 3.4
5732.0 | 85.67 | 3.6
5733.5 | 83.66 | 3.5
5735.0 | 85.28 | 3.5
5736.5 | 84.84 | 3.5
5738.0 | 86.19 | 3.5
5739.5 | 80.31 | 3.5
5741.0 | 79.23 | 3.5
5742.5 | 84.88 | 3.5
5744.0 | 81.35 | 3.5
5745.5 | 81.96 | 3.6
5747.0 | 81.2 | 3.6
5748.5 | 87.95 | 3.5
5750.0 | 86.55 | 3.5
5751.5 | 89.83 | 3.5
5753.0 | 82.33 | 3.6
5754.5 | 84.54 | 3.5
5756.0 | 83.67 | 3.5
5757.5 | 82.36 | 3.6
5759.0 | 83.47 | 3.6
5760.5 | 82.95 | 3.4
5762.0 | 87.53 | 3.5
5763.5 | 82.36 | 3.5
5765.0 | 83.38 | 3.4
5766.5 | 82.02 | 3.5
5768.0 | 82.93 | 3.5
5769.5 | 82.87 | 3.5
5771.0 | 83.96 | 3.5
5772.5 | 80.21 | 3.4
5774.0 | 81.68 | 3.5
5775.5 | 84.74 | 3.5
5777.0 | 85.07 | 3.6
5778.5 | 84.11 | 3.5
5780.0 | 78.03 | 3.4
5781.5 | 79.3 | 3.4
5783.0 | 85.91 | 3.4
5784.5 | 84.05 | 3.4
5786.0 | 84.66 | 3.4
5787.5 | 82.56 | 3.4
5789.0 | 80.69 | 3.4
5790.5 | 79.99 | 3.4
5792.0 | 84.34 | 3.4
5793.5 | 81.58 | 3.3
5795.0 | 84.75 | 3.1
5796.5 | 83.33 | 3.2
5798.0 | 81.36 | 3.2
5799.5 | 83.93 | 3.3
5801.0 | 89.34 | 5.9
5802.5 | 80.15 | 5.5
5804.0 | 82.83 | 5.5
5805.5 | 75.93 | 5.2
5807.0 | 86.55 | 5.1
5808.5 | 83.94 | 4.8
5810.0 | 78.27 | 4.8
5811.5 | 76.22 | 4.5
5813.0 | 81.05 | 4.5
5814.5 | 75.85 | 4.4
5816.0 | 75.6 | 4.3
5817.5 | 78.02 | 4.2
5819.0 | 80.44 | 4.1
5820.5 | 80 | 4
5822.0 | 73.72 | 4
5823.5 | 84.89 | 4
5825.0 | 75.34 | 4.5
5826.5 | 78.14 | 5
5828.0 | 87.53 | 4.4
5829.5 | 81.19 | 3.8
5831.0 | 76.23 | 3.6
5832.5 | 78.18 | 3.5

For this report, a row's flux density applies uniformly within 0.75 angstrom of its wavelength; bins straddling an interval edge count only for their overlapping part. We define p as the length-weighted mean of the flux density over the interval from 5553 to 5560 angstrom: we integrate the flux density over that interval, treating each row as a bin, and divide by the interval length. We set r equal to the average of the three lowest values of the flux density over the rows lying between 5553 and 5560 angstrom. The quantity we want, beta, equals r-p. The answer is -0.9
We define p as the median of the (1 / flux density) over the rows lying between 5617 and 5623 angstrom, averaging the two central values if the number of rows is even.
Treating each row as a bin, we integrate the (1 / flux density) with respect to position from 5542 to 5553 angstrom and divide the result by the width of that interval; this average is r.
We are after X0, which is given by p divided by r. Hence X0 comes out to 1.09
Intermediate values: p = 0.0120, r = 0.0110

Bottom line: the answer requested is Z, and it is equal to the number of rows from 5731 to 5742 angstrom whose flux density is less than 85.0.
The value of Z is 4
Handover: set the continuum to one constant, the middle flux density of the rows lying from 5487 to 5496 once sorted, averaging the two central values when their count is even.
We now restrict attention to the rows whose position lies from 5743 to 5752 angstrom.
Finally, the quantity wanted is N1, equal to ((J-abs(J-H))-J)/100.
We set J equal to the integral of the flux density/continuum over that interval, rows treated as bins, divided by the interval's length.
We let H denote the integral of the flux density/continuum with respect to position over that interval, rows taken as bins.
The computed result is -0.07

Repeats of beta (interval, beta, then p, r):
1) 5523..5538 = -14.9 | 80.3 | 65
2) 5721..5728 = -2.4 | 85.6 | 83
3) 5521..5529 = -9.0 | 75.6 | 67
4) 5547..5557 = -1.9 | 91.6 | 90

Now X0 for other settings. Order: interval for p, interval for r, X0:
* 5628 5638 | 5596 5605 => 0.96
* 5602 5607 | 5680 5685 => 1.02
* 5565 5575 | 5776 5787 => 0.92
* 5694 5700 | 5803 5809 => 0.95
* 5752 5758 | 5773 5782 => 0.99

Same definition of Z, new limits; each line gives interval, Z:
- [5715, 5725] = 4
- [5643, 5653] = 1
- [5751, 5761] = 6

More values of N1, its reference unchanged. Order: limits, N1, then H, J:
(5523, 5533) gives -0.08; 8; 0.841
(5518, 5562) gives -0.40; 41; 0.931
